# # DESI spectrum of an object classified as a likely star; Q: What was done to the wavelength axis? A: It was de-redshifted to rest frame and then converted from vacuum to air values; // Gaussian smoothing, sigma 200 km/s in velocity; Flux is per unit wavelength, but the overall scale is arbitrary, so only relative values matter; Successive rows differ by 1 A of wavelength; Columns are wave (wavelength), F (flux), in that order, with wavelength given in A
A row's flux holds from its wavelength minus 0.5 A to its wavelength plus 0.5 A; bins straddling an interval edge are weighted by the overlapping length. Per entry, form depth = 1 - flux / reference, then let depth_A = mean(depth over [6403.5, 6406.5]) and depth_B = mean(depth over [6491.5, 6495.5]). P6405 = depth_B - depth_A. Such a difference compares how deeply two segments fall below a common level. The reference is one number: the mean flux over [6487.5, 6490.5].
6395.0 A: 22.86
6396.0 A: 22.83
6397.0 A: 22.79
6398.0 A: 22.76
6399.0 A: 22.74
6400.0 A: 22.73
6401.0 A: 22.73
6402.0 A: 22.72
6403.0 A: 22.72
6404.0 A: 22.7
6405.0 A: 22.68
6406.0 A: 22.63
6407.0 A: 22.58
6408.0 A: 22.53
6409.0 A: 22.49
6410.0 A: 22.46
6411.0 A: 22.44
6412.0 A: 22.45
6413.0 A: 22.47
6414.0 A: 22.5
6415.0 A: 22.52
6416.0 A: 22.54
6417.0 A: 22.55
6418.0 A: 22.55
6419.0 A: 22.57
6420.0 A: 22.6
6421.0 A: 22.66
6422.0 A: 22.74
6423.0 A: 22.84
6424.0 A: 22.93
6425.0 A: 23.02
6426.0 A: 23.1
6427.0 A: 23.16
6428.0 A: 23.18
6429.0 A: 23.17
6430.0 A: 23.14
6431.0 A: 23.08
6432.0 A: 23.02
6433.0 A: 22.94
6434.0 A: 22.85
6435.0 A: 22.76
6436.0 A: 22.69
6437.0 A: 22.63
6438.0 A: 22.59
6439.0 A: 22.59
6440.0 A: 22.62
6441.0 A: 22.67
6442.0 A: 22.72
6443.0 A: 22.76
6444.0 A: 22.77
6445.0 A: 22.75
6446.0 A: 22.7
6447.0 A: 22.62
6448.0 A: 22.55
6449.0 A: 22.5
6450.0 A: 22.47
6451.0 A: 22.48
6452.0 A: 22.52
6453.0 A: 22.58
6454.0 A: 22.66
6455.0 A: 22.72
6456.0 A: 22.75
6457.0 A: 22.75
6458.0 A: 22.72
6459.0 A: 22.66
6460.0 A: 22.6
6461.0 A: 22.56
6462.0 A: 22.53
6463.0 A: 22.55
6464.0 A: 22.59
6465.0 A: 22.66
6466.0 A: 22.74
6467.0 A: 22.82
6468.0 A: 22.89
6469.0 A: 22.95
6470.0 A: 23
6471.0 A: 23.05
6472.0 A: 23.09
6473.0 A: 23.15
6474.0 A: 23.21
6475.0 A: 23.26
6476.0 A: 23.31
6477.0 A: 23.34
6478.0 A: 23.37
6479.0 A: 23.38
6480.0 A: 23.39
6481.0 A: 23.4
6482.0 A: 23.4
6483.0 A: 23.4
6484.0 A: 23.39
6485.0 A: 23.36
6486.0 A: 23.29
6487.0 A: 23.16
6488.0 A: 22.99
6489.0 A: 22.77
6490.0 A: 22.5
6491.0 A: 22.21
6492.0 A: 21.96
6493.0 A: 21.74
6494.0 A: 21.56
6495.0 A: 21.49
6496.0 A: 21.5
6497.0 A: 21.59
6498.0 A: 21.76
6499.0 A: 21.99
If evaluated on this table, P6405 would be 0.043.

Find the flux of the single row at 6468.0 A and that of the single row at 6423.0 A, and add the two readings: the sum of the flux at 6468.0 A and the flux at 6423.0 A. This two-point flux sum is 45.7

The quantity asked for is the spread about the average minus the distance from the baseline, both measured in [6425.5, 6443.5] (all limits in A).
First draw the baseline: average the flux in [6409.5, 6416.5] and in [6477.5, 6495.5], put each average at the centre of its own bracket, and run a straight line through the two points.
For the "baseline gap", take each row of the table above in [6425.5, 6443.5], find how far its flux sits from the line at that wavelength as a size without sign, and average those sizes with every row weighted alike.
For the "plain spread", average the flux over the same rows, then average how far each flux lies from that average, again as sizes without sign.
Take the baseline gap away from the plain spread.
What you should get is -0.088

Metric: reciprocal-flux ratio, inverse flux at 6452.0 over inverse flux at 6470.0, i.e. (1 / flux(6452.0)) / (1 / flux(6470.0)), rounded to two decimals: 1.02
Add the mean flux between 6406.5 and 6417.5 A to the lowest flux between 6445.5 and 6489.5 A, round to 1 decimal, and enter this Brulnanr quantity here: 45.0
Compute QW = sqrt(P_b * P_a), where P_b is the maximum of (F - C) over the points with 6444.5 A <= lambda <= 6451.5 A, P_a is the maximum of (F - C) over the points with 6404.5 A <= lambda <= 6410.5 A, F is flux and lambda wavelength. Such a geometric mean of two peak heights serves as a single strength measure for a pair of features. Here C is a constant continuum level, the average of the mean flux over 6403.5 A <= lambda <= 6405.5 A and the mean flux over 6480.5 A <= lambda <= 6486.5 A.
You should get 0.315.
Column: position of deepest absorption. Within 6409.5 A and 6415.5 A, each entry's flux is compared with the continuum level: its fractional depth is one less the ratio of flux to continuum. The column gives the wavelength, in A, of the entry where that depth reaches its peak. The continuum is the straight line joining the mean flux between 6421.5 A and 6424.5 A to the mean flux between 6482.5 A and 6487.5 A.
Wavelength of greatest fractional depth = 6411.0 A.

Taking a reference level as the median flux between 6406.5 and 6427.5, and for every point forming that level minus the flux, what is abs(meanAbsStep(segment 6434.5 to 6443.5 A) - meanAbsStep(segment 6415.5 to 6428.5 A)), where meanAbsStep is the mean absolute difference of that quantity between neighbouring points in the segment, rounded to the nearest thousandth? 0.011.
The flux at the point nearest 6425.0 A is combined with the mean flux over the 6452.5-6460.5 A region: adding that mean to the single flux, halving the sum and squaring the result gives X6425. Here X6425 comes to 522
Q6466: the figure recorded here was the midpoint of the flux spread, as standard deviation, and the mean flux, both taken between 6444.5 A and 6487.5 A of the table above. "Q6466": 11.6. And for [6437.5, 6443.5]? 11.4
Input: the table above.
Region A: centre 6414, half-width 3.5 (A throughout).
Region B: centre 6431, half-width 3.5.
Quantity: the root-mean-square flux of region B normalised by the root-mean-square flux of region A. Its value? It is 1.02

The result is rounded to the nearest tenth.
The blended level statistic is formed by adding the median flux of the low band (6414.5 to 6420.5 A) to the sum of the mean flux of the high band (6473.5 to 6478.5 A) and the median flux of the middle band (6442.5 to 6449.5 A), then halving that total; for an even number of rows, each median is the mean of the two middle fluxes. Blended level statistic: 34.3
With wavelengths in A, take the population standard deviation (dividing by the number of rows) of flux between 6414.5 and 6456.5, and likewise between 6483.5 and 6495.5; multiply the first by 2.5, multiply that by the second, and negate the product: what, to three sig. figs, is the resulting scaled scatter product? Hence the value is -0.362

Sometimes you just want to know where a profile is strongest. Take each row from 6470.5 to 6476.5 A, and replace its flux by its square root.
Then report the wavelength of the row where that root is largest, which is 6476.0 A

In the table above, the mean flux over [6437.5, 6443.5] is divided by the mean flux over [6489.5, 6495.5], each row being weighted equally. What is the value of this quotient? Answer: 1.03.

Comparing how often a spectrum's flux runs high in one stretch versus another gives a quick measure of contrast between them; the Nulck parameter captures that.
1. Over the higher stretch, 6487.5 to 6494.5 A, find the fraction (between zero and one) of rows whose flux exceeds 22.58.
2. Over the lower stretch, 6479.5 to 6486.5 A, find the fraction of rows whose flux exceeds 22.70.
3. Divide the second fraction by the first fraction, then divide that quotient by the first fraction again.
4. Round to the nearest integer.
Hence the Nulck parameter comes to 12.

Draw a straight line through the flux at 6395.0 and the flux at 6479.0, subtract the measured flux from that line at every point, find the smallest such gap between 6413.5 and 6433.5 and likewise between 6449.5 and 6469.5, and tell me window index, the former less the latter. -0.48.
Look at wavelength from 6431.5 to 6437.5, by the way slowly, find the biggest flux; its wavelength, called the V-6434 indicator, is 6432.0 A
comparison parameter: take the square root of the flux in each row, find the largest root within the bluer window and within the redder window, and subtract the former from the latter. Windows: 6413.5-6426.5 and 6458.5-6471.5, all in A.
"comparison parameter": -0.01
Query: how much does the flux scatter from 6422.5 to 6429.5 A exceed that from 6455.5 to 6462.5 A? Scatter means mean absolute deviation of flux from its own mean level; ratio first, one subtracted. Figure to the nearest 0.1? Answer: 0.4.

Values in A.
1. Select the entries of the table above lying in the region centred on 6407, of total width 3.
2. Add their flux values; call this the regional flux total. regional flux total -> 68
